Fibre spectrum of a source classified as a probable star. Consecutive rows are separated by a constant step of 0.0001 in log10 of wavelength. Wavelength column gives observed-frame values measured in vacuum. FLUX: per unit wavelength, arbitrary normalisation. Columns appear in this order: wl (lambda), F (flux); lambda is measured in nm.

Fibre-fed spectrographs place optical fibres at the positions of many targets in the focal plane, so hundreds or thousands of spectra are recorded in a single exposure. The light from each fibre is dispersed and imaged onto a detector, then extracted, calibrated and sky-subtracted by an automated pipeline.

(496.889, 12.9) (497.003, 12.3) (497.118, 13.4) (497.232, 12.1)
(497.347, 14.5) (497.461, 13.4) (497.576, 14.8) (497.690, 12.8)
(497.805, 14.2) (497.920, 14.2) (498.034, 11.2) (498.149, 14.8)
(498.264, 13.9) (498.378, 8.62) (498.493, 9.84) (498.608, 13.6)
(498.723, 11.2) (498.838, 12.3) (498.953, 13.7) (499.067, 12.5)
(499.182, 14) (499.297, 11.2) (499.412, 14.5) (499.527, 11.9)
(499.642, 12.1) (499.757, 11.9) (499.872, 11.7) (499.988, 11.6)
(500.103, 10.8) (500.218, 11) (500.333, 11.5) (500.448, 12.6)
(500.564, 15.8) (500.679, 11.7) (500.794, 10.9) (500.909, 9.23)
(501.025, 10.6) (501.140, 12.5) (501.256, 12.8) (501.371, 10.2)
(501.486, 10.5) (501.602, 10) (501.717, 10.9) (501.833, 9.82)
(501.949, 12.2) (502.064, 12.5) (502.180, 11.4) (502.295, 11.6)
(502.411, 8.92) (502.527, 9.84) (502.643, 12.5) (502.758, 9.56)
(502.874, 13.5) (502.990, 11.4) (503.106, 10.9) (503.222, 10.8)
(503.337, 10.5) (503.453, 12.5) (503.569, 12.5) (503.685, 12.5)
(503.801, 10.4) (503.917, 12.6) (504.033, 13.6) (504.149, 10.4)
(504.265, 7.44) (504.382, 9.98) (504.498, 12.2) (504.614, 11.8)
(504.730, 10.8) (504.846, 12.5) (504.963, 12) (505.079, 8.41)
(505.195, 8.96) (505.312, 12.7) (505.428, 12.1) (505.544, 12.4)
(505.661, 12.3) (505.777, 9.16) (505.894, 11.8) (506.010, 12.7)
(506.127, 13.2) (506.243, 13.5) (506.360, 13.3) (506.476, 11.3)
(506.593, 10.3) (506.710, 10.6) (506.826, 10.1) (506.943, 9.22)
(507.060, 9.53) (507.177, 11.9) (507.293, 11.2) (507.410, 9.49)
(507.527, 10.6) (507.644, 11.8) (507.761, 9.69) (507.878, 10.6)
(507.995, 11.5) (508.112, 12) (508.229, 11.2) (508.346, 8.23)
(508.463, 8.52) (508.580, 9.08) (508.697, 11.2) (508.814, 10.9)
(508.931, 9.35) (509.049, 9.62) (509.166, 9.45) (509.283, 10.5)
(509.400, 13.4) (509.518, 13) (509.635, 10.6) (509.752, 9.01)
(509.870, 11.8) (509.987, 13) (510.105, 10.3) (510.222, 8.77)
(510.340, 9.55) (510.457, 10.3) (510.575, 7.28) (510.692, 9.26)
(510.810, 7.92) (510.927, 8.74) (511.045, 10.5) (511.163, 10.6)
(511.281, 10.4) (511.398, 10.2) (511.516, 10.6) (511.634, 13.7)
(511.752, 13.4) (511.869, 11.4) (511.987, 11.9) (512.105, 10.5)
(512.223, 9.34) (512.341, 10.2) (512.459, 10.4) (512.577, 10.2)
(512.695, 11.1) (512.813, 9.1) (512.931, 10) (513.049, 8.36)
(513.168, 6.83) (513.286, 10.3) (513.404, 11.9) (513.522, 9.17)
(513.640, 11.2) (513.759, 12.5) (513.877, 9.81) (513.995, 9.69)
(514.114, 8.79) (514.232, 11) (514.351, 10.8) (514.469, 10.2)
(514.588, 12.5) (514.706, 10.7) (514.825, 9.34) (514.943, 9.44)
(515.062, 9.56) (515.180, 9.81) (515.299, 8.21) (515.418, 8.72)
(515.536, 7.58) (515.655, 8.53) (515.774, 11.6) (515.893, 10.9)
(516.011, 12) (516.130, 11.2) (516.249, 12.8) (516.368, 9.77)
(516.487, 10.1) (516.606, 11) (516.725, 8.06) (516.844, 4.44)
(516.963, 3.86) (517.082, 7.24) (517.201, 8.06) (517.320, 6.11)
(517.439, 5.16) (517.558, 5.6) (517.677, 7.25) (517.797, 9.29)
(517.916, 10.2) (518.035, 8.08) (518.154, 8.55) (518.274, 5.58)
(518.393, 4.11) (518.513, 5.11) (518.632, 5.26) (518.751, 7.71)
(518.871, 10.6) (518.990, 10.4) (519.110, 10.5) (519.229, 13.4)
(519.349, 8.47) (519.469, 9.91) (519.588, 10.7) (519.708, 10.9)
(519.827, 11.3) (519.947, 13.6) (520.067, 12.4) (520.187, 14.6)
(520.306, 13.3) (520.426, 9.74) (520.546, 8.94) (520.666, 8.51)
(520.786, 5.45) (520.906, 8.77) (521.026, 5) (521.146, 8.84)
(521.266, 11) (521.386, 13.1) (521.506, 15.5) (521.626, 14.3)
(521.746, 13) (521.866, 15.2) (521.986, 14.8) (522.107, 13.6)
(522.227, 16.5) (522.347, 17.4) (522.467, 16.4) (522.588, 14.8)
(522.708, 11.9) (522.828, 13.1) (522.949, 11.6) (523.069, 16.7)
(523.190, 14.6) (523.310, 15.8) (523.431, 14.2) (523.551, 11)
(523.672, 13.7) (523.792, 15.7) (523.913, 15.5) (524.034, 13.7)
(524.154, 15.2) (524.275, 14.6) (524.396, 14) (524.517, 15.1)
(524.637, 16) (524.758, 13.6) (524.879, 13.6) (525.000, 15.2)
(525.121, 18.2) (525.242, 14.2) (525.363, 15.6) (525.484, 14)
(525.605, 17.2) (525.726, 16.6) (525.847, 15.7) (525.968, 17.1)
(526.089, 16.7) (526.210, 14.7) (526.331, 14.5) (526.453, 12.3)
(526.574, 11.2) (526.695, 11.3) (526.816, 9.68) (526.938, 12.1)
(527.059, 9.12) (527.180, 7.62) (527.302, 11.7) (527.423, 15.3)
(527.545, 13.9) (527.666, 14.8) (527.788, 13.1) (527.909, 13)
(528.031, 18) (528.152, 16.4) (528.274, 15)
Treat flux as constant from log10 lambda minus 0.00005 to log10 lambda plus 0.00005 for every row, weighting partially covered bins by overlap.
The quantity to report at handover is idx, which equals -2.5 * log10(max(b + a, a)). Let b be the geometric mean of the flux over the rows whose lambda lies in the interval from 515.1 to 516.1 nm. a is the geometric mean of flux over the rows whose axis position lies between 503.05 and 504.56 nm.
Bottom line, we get -3.29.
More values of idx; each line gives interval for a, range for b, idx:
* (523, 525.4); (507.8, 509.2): -3.49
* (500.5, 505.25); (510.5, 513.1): -3.32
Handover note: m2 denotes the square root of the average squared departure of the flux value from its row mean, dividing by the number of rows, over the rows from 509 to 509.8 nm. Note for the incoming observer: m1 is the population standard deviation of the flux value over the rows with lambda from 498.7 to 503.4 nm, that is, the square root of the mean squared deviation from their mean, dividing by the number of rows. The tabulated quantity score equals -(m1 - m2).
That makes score 0.2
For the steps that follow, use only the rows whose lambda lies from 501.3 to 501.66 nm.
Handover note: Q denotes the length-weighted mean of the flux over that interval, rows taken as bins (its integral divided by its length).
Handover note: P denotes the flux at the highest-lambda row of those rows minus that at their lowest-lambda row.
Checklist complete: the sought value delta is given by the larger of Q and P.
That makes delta 10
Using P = 0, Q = 10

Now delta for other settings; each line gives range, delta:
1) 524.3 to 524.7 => 15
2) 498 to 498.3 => 13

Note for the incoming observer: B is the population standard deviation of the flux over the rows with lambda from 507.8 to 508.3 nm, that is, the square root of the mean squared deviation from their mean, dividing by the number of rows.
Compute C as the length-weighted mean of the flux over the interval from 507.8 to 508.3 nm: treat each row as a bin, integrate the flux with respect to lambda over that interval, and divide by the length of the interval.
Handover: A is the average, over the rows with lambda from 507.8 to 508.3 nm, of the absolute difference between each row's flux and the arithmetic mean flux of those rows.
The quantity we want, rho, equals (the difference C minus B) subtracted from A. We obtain -10.3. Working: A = 0.4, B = 0.5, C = 11.2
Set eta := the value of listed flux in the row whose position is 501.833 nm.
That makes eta 9.82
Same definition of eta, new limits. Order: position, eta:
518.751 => 7.71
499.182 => 14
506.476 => 11.3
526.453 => 12.3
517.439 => 5.16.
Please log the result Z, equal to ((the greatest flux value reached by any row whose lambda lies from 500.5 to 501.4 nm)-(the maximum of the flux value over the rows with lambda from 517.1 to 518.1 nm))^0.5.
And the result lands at 2.37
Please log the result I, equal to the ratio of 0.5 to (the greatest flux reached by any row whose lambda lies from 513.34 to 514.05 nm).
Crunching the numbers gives 0.040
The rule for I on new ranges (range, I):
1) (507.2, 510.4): 0.037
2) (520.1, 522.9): 0.029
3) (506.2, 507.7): 0.037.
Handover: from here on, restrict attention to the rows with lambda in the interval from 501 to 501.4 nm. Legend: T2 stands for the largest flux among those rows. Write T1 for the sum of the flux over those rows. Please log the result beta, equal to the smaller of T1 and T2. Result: 12.8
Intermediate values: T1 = 46.1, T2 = 12.8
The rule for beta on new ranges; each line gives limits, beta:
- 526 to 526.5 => 16.7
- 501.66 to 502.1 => 12.5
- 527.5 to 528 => 14.8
